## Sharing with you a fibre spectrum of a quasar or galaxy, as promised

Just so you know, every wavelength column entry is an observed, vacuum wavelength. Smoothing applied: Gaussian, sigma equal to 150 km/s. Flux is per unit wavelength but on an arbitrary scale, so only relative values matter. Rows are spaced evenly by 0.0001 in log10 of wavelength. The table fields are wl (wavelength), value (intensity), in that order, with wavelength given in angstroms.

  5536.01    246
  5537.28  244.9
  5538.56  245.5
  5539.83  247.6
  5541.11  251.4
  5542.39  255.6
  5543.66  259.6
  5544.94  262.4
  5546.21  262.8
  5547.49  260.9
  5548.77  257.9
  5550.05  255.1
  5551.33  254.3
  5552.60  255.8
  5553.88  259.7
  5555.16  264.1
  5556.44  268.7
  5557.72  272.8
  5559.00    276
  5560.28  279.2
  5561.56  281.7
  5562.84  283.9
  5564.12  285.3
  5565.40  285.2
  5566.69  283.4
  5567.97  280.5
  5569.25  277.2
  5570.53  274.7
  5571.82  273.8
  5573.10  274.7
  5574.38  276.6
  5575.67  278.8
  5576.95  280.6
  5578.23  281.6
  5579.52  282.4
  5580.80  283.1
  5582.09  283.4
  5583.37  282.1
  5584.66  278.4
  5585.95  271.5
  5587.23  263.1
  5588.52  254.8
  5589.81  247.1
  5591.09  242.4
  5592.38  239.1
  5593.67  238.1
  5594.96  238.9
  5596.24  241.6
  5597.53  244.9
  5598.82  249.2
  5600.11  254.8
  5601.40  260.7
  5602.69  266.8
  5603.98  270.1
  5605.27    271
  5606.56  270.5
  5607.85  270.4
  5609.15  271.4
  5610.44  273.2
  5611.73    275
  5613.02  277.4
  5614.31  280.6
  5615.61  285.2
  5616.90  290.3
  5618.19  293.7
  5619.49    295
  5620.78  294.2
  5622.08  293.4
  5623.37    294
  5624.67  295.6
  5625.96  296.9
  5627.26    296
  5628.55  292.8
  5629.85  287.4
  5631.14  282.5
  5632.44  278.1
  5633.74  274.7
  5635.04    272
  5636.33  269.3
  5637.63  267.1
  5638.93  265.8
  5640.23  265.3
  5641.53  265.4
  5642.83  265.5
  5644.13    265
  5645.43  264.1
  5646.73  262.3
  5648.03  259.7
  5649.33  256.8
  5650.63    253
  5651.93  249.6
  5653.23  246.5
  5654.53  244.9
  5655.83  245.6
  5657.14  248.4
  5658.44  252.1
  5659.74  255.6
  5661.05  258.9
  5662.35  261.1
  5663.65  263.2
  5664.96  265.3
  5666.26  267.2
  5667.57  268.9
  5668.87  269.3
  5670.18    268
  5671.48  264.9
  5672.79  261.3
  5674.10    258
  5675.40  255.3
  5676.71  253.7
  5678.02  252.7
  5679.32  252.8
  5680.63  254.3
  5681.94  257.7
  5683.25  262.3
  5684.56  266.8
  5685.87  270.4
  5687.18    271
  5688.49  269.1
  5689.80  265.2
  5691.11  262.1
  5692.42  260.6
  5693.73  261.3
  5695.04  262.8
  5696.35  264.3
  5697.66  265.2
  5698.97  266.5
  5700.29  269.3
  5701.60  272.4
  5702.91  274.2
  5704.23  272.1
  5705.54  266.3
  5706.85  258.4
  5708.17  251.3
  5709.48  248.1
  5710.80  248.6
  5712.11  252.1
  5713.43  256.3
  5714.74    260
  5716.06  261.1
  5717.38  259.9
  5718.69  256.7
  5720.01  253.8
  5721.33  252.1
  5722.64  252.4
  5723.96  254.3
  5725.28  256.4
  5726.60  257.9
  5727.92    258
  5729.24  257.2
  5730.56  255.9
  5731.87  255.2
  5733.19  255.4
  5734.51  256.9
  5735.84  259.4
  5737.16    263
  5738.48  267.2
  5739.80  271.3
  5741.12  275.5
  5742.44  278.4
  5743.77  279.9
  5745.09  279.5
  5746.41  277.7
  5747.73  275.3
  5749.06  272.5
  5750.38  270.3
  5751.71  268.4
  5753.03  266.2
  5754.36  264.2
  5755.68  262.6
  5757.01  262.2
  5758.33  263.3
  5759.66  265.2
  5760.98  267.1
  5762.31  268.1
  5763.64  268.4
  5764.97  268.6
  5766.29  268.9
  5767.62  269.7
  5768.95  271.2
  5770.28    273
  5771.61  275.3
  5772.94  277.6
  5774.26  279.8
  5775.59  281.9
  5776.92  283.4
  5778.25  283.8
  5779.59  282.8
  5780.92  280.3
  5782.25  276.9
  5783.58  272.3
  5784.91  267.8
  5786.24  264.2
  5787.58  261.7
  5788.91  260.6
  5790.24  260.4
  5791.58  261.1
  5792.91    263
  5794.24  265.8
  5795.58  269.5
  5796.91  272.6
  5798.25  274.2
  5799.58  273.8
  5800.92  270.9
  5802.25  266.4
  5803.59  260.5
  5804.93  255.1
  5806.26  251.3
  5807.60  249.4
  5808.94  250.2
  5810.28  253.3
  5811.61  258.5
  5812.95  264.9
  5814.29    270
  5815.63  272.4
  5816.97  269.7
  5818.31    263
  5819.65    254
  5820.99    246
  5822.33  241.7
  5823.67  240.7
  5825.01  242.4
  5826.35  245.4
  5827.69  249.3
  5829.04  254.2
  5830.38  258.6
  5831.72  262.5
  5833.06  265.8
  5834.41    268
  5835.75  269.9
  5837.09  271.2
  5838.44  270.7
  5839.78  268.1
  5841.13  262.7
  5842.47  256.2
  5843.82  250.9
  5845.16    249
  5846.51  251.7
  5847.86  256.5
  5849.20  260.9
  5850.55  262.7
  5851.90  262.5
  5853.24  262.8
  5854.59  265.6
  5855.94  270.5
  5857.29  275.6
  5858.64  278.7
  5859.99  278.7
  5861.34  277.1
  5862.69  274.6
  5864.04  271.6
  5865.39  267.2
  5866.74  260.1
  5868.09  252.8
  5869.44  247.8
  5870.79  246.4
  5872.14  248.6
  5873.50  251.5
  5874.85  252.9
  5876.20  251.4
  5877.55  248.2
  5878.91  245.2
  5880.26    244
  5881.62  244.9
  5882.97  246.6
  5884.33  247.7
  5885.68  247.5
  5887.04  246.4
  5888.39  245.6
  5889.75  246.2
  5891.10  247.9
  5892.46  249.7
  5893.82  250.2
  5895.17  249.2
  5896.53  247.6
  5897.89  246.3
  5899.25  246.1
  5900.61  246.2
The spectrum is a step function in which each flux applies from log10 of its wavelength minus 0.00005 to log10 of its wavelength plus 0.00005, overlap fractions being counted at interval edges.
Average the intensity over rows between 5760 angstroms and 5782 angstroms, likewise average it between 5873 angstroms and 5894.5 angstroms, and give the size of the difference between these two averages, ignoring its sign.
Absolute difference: 27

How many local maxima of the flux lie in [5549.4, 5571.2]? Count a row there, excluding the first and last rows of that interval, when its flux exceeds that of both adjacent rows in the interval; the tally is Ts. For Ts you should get 1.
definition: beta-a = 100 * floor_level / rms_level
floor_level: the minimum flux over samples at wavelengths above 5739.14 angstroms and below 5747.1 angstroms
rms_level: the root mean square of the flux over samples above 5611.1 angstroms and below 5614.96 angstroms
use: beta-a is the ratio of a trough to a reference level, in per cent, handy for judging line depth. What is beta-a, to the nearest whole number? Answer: 98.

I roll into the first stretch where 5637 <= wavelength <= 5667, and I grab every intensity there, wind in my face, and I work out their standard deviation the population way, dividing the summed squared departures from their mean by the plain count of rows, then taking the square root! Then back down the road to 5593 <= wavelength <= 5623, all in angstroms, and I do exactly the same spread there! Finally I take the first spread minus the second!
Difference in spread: -10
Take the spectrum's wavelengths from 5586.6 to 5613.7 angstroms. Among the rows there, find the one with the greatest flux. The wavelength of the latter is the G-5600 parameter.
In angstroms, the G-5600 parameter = 5613.02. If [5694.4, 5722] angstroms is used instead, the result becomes 5702.91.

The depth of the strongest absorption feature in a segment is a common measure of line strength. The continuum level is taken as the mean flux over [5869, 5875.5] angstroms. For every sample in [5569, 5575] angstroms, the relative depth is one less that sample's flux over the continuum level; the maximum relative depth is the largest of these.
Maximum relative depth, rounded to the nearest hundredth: -0.10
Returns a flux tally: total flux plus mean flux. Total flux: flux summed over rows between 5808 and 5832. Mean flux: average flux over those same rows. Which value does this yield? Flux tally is 4852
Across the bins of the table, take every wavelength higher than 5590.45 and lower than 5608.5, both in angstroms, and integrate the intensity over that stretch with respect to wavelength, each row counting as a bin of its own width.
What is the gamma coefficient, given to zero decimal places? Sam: 4588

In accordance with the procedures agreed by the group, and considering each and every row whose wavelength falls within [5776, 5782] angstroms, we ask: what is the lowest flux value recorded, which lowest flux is 280.3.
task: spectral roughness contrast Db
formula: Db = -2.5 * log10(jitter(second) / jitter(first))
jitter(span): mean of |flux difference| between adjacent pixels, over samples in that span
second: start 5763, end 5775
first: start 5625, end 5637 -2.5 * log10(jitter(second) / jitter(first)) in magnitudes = 1.0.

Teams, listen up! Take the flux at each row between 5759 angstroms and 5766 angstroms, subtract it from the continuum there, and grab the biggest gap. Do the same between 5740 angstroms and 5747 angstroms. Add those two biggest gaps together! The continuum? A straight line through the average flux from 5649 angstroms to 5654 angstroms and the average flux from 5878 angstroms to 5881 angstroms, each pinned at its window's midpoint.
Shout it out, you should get -44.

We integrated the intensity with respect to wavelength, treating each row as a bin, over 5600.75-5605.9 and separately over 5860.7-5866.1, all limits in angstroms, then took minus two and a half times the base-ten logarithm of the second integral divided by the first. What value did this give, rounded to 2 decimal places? -0.07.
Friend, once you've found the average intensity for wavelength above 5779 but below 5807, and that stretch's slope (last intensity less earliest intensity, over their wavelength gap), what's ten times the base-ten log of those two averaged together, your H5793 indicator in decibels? 21.2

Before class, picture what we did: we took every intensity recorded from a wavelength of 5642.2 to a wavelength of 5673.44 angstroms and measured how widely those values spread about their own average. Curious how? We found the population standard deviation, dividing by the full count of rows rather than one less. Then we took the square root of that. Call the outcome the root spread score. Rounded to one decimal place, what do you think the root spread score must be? 2.8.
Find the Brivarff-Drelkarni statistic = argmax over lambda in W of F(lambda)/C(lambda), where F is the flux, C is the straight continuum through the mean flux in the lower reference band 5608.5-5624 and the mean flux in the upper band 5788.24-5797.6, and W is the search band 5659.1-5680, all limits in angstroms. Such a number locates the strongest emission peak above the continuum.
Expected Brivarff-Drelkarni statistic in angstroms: 5668.87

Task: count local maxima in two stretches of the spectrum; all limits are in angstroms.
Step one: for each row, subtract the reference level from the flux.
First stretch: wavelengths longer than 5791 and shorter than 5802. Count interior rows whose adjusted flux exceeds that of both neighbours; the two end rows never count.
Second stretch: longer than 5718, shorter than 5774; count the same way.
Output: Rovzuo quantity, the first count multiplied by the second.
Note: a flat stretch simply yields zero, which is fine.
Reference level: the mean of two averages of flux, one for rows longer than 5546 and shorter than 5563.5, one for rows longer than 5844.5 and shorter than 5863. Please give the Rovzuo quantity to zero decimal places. 2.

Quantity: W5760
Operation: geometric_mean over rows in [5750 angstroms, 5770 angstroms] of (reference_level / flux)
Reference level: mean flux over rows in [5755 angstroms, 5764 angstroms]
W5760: 0.994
